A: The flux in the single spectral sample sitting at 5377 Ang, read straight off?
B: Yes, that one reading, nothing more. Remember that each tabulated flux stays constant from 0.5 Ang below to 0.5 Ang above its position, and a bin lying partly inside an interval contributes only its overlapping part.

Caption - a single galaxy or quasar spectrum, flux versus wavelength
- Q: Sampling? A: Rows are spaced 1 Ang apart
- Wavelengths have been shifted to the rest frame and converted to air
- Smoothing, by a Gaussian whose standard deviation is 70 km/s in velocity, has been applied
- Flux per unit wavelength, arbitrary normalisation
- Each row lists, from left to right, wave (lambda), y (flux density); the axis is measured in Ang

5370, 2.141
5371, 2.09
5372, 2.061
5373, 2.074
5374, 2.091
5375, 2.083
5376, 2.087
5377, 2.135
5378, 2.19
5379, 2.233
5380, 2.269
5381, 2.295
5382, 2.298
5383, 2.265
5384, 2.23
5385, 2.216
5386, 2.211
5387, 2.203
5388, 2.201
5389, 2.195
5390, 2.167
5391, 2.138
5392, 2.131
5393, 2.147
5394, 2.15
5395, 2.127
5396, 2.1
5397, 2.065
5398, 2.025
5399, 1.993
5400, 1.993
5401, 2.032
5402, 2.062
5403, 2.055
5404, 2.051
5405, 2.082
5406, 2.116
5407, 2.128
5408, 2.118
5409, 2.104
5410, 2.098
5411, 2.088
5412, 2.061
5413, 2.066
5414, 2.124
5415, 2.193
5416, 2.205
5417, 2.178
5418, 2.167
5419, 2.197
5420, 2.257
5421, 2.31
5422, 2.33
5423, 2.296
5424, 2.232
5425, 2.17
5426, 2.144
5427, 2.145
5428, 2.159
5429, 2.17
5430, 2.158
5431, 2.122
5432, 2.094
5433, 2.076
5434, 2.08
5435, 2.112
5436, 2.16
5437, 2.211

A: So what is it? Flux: 2.135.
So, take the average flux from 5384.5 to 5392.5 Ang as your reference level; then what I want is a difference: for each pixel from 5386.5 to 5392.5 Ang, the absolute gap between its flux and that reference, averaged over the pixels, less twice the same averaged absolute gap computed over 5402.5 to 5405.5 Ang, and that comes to -0.21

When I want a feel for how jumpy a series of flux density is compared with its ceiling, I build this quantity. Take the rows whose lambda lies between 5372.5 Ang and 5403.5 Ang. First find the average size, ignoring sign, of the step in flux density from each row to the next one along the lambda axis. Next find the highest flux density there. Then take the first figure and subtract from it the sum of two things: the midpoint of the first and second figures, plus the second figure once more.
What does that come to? -3.44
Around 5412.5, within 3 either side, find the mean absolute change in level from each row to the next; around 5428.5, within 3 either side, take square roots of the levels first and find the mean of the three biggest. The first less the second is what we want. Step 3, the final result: -1.44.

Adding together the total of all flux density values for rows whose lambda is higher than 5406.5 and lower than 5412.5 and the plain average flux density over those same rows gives 15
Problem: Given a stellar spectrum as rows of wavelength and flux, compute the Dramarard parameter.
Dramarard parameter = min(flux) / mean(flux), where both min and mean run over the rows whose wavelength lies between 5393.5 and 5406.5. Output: 0.965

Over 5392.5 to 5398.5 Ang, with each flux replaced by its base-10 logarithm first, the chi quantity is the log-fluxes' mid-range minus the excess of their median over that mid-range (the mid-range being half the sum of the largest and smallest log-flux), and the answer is 0.314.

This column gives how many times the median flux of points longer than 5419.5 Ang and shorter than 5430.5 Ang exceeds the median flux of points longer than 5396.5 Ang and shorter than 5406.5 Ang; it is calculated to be 1.06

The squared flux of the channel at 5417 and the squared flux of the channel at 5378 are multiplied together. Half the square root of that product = 2.38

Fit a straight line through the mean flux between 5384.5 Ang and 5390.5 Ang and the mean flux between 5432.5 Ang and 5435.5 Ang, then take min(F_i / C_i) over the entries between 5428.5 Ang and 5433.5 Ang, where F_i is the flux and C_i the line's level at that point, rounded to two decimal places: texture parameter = 0.99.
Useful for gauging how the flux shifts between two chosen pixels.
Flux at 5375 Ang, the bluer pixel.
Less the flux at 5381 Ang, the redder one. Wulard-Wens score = -0.21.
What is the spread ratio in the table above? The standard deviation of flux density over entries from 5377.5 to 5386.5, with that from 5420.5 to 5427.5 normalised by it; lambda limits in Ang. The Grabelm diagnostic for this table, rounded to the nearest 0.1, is 2.1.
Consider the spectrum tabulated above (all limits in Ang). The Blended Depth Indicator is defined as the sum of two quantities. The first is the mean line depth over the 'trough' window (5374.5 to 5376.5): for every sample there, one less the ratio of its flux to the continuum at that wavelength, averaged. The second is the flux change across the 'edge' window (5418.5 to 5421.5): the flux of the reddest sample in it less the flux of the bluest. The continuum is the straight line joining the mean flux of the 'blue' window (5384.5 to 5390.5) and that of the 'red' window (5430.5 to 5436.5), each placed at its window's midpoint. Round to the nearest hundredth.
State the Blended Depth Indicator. 0.17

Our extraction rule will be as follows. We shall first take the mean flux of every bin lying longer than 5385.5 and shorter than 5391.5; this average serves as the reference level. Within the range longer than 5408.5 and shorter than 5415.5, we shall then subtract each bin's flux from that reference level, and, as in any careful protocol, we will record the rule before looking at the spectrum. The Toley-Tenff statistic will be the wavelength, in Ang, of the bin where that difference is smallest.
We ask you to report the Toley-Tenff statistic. 5415 Ang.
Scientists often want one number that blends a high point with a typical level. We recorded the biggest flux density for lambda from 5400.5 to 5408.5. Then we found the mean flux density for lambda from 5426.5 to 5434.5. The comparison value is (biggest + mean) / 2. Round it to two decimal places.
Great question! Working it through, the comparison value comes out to 2.13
